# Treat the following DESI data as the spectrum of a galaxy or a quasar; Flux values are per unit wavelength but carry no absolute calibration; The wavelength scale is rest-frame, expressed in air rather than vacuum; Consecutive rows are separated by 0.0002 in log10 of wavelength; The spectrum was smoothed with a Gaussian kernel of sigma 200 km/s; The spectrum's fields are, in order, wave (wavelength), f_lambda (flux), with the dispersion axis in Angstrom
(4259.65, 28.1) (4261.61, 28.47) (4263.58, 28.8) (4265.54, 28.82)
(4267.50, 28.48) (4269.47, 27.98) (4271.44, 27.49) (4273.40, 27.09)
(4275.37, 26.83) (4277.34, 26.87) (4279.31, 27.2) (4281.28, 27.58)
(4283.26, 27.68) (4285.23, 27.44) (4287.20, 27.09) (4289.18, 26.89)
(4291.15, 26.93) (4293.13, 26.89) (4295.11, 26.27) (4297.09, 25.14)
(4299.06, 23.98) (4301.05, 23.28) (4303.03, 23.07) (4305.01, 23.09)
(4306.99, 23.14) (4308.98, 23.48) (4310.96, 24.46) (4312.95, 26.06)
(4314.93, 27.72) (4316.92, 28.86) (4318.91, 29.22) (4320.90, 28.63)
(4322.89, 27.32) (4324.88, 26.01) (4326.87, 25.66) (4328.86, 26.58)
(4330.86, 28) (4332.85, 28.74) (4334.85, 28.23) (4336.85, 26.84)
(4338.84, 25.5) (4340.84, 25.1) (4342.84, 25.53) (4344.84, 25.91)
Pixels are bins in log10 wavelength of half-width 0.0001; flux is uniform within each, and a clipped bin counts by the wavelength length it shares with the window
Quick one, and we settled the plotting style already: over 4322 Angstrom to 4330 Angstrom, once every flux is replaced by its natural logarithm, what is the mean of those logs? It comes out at 3.27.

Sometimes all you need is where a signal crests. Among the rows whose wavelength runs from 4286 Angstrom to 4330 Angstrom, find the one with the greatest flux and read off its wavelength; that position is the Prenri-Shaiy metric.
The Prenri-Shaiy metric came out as 4318.91 Angstrom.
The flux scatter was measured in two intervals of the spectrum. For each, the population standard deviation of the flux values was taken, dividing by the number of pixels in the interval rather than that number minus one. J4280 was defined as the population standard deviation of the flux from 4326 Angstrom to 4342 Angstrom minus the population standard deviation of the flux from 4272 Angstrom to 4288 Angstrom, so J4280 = 1.0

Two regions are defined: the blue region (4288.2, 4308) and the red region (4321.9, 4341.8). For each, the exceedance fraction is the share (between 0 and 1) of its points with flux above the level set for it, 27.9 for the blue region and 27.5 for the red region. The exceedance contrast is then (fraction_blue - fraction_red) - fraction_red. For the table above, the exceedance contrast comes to -0.60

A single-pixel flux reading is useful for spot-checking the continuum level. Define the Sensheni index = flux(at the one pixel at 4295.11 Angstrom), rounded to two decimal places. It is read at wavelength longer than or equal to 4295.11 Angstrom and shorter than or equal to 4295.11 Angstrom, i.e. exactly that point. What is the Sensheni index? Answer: 26.27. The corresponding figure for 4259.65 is 28.10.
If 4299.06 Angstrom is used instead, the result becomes 23.98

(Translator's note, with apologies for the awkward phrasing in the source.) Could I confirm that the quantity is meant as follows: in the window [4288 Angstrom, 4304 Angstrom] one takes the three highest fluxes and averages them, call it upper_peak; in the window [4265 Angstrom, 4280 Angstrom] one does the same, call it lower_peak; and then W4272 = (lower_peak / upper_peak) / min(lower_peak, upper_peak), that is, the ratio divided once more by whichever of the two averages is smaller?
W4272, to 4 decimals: 0.0393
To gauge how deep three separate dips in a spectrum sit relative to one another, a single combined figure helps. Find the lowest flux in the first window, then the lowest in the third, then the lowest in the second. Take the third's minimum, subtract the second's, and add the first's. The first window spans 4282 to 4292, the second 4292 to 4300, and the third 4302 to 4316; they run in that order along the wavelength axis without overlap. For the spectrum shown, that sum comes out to 26.0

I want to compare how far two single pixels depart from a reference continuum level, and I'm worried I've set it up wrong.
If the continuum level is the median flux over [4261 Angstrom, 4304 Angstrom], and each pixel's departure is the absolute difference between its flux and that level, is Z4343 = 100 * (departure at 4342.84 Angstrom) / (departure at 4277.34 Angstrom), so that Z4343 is 709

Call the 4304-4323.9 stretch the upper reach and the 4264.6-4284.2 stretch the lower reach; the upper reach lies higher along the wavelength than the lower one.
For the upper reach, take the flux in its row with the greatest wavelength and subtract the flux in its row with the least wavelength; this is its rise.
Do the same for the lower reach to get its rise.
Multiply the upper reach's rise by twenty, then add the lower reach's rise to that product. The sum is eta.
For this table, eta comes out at 83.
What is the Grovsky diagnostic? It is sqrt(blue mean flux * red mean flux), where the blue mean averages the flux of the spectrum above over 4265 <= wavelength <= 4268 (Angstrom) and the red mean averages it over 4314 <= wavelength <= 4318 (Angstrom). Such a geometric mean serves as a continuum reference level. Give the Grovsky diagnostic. 28.5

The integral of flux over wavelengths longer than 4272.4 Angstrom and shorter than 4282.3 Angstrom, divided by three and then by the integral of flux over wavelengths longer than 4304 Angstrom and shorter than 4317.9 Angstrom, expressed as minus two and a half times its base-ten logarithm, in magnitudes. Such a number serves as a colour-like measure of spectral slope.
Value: 1.5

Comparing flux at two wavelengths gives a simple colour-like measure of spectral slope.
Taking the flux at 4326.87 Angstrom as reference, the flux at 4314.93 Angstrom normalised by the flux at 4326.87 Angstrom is 1.08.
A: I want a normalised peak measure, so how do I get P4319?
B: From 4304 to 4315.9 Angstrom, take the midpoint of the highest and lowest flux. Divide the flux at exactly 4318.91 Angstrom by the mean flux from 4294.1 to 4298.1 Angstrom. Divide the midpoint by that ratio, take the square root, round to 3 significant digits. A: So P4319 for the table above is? 4.73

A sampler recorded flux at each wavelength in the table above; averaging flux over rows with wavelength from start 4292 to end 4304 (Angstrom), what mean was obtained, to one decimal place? 24.8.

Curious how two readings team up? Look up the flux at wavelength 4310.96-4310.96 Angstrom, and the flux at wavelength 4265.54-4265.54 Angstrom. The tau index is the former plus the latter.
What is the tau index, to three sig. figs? 53.3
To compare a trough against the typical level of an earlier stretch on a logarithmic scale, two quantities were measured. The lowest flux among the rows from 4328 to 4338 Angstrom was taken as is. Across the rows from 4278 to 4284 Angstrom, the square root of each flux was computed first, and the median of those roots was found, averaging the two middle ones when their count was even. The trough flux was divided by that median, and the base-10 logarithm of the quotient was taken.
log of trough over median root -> 0.704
